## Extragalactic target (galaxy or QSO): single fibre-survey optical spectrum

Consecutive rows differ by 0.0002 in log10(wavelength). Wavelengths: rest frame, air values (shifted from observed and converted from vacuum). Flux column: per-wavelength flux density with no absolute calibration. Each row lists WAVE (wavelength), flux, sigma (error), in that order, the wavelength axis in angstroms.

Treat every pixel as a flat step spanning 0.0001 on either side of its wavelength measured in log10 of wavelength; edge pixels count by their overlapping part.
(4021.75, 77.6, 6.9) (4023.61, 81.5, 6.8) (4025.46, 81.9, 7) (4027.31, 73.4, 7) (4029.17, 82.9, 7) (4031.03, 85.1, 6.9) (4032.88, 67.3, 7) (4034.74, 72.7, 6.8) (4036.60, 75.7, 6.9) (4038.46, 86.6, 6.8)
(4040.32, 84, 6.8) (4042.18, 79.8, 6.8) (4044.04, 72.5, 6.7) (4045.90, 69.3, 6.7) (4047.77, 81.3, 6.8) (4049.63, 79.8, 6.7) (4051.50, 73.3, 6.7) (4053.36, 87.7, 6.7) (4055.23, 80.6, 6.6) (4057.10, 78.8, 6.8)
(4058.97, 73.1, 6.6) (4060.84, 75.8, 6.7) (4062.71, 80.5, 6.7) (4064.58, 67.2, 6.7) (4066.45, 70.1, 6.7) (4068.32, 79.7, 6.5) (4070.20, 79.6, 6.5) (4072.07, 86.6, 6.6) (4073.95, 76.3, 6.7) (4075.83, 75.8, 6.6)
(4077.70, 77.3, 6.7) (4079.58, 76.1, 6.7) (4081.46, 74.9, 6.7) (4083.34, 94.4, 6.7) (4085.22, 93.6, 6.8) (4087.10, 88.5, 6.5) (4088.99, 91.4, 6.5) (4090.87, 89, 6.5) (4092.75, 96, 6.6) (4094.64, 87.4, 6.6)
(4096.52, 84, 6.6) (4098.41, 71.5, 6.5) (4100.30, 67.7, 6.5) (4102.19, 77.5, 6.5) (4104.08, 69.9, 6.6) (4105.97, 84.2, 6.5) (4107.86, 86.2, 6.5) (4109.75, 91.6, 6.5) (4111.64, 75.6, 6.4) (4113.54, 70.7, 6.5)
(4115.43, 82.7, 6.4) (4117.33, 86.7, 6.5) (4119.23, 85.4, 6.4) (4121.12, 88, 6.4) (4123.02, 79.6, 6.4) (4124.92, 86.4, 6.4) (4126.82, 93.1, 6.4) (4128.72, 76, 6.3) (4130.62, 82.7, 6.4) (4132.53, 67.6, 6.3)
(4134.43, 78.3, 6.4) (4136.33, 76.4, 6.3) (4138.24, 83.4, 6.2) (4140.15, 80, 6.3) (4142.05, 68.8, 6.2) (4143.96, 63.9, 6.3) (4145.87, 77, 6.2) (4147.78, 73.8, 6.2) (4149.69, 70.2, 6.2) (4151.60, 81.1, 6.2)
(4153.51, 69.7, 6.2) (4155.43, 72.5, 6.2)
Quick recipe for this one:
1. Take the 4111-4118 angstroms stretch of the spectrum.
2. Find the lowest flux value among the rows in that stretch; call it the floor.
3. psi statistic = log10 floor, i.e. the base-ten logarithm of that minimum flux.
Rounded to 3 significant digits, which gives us 1.85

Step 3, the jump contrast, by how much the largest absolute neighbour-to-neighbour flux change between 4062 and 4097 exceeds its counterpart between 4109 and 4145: 2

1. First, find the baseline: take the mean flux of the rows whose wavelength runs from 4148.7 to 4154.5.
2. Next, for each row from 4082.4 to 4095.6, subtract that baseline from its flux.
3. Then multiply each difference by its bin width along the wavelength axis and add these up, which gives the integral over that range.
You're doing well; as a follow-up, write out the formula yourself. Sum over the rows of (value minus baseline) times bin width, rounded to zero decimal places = 235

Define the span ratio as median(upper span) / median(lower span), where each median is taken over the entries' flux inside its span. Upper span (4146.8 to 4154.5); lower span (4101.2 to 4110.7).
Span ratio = 0.86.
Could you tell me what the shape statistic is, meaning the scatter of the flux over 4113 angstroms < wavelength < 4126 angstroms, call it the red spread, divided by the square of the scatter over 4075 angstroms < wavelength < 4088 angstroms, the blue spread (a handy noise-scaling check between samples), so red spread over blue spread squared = 0.08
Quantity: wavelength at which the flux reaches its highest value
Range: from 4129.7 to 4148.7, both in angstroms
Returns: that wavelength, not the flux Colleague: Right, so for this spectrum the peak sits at 4138.24 angstroms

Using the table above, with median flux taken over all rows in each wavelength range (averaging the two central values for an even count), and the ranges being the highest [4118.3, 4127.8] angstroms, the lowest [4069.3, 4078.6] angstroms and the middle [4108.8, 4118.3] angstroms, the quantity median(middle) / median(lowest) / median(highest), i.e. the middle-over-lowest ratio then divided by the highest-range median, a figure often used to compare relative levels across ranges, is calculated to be 0.0124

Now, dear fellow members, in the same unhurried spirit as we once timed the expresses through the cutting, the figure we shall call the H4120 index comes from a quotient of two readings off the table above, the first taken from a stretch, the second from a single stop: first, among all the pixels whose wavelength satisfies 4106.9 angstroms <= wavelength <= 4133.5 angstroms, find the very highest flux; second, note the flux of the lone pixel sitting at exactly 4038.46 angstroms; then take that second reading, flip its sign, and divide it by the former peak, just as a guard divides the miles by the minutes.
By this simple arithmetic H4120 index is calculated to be -0.93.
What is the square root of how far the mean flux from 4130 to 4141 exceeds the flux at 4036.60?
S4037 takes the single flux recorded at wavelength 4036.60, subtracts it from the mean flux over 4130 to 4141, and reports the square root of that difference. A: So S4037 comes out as 1.5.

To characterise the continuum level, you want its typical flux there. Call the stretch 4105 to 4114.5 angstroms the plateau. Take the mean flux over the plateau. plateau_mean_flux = 82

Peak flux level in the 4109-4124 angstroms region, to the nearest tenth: 91.6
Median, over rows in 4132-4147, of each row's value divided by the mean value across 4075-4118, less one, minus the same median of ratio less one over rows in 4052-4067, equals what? -0.007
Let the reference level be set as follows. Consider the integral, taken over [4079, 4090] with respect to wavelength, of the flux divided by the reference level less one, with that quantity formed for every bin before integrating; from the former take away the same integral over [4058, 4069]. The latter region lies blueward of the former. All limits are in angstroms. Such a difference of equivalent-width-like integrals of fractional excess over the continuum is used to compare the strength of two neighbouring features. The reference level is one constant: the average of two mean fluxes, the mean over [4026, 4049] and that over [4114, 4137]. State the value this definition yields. 1.7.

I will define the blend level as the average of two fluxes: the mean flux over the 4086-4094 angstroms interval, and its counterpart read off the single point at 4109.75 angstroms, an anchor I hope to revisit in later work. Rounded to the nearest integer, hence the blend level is 91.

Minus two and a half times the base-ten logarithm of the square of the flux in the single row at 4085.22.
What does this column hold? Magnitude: -9.86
